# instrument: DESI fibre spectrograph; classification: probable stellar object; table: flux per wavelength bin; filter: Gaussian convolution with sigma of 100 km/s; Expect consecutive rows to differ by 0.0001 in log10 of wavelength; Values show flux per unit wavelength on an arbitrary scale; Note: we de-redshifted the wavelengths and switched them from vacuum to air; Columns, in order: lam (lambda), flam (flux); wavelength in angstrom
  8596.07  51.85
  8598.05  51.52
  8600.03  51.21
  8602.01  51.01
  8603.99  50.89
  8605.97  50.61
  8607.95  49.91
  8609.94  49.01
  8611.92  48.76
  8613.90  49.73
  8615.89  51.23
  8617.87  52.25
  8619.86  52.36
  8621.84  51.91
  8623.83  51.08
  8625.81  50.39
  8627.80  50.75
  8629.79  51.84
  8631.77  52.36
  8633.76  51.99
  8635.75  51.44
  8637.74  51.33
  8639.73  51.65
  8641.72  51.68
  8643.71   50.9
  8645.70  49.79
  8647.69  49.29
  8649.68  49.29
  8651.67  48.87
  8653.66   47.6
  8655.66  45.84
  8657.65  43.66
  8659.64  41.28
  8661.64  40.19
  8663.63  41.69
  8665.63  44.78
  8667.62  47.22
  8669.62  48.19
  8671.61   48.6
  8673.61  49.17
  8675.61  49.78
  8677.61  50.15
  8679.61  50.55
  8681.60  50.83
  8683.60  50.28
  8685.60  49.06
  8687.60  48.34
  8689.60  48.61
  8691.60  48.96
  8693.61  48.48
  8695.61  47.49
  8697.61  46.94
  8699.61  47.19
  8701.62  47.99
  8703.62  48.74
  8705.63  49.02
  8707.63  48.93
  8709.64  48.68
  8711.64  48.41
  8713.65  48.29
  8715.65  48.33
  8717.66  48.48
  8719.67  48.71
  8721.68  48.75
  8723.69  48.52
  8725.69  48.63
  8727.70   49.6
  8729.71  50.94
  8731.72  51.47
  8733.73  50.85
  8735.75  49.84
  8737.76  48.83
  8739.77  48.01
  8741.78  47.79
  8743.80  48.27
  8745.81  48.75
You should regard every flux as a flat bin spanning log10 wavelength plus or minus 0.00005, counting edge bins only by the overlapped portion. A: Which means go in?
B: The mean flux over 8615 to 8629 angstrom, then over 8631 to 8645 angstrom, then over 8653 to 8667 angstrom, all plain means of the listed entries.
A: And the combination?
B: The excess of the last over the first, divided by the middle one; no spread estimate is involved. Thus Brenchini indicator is -0.152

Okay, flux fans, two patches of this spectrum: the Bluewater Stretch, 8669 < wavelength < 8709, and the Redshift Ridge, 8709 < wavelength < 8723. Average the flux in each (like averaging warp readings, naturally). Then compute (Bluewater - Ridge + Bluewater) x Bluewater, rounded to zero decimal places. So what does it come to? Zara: 2405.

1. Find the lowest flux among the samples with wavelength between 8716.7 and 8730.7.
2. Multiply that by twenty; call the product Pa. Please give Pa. 970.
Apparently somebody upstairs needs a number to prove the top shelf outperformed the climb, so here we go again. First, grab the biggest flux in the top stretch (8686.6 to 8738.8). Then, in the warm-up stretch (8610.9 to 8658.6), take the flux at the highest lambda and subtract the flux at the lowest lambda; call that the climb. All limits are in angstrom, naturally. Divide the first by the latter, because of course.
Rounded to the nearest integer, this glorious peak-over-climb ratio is -10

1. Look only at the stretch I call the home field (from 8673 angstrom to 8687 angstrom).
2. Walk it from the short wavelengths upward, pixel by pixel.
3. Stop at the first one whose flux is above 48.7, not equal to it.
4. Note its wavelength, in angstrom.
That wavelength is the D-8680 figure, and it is 8673.61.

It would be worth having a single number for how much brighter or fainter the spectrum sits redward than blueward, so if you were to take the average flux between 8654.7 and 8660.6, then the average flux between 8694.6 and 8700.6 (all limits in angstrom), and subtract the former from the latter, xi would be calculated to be 3.6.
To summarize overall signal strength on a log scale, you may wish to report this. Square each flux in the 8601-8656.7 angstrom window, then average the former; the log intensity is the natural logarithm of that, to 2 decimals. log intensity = 7.84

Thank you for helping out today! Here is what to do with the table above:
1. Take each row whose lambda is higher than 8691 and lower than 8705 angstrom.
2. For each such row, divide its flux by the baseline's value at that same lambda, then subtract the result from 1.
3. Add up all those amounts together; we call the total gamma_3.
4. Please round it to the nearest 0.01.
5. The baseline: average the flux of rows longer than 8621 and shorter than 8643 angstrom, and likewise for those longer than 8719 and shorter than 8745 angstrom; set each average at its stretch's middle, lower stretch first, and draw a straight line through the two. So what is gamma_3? 0.29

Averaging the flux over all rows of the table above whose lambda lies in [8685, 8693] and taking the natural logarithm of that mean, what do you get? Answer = 3.89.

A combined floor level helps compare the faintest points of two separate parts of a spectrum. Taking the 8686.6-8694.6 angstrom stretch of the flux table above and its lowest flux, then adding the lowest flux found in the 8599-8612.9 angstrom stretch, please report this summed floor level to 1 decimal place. 97.1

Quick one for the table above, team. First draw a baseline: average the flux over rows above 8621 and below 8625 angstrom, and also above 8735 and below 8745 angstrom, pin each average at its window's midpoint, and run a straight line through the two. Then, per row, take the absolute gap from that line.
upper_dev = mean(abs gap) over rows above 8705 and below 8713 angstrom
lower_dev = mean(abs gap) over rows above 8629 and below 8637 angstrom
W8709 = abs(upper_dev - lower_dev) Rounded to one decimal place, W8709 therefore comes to 0.1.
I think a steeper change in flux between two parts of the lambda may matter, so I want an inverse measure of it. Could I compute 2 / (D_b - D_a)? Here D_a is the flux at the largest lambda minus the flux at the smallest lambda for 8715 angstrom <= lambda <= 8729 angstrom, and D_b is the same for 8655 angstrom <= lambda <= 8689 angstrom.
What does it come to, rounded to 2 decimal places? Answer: 1.63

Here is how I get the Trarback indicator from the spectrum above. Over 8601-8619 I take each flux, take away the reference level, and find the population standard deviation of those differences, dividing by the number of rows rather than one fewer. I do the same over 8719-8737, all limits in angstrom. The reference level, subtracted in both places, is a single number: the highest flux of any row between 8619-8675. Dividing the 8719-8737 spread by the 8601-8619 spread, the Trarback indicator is 1.0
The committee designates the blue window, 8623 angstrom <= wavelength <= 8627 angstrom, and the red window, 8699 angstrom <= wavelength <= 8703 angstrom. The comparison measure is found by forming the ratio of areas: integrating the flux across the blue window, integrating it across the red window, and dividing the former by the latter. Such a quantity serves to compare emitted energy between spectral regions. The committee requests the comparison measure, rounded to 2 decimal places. 1.06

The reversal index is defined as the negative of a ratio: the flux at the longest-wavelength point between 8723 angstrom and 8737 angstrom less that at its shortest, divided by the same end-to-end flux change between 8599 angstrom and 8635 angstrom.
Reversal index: -1.7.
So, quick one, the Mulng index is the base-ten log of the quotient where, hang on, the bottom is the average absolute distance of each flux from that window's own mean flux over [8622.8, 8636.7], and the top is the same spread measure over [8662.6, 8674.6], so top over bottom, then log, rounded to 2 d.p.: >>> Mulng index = 0.59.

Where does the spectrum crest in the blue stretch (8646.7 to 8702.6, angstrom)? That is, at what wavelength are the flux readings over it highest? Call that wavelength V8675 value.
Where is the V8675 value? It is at 8681.60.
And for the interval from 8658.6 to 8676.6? 8675.61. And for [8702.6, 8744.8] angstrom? 8731.72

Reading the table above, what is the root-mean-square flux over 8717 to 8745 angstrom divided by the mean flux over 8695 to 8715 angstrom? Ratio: 1.02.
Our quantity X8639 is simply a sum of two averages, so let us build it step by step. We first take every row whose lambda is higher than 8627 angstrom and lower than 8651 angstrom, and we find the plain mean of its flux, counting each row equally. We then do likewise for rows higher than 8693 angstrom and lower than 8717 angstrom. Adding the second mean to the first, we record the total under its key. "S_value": 99.2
